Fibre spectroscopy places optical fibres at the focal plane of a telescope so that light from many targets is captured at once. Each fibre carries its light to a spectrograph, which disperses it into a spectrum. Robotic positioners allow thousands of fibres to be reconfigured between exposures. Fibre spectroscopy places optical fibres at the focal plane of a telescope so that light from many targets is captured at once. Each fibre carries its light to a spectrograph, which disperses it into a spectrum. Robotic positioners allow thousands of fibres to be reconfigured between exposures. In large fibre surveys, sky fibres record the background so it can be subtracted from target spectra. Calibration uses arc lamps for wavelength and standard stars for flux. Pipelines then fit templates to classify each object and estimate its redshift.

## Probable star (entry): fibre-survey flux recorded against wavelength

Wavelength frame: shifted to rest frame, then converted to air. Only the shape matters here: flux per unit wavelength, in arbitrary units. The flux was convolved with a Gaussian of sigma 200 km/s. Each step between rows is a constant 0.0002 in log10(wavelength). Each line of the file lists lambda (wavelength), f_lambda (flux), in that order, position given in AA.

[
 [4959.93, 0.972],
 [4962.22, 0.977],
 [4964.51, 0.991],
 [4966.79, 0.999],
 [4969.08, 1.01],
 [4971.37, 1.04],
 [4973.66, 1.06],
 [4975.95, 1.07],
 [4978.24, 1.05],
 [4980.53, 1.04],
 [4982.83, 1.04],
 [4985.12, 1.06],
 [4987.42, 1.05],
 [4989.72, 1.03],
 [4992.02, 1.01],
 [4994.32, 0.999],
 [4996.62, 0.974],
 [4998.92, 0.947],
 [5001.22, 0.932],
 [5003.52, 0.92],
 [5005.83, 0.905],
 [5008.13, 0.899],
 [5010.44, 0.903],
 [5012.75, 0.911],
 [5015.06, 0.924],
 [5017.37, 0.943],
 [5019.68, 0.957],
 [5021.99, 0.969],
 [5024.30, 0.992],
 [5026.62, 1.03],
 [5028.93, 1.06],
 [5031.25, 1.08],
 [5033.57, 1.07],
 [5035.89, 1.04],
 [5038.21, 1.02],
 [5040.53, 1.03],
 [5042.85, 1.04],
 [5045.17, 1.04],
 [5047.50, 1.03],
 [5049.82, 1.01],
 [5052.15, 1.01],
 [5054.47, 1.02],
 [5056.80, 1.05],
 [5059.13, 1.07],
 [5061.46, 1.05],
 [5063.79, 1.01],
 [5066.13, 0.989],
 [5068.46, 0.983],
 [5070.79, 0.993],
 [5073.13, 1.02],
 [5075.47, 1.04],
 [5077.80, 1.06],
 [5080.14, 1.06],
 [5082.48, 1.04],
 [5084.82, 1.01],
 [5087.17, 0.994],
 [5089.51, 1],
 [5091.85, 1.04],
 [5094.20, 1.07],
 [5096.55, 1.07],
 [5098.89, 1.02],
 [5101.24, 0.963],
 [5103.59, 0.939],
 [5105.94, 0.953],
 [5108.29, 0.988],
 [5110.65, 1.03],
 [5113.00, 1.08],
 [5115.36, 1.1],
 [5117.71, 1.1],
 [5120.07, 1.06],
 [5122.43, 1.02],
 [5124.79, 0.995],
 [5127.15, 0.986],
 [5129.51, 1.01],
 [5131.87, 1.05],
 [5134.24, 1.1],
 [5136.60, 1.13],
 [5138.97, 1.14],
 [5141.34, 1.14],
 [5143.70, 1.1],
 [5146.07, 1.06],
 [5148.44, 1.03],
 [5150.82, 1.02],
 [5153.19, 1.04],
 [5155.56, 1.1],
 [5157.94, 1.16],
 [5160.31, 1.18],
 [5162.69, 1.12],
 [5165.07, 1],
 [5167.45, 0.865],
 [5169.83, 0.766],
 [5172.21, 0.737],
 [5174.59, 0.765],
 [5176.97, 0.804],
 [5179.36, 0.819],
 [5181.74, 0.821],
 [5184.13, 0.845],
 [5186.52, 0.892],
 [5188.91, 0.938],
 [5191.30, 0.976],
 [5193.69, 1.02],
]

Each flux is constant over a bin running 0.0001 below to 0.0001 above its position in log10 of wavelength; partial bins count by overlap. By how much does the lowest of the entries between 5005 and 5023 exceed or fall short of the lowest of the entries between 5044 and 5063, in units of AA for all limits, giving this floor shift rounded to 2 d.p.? -0.11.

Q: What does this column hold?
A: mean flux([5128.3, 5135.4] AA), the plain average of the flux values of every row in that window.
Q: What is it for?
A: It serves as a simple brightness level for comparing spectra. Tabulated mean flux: 1.05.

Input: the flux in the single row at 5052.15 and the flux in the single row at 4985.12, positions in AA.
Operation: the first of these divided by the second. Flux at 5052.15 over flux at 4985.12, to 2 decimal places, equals 0.95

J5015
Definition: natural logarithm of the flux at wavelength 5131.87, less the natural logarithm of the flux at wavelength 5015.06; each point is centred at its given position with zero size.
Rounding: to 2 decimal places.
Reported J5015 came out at 0.13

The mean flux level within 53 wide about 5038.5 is 1.02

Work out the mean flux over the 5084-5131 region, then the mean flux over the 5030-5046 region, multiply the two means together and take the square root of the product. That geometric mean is 1.03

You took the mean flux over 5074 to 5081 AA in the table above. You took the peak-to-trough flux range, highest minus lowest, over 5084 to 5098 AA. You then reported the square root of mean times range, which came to 0.28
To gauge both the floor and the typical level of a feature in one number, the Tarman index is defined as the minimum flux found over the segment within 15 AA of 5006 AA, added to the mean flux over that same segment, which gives 1.84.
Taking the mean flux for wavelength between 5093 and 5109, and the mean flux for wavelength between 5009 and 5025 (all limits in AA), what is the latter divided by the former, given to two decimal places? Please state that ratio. 0.94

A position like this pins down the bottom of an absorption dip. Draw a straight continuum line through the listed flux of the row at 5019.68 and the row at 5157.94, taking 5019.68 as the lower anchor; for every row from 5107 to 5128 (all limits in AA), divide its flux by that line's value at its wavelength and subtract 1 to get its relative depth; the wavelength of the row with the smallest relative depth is 5127.15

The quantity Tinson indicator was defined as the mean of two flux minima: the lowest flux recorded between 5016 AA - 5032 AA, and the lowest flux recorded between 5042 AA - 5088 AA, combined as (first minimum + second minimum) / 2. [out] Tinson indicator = 0.96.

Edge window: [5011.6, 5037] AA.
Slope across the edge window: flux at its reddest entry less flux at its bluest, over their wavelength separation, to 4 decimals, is 0.0056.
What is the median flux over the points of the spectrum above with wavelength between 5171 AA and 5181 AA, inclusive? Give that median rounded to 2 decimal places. 0.78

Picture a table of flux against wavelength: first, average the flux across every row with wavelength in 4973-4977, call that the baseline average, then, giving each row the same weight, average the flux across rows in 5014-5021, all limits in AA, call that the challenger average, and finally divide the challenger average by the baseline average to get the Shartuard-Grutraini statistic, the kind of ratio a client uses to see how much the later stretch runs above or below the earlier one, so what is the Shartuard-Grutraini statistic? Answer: 0.88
